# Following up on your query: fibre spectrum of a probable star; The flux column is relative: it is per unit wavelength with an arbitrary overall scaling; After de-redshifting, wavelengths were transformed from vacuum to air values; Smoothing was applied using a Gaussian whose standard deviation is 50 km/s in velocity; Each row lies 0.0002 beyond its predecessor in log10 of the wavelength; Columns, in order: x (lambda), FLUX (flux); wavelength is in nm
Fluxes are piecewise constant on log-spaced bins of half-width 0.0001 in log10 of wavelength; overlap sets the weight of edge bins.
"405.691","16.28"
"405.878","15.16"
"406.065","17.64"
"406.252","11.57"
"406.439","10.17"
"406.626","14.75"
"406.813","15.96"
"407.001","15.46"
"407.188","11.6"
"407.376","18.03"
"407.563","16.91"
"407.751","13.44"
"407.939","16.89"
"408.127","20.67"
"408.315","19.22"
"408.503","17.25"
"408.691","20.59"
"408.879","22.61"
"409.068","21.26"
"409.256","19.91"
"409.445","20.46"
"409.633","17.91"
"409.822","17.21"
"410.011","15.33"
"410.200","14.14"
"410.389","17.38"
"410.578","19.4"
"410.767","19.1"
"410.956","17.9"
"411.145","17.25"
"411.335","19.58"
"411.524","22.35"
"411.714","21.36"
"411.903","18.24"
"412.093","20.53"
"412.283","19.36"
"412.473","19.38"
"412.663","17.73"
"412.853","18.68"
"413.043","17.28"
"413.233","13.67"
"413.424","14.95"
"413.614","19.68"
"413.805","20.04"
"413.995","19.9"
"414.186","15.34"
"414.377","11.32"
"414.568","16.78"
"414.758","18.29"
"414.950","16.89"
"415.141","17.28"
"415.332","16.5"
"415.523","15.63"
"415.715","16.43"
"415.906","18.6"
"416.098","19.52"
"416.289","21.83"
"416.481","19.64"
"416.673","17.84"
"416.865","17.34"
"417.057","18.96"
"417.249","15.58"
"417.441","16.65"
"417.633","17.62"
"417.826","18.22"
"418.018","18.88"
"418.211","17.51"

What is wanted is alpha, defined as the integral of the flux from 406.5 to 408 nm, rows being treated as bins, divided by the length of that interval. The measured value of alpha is 15.2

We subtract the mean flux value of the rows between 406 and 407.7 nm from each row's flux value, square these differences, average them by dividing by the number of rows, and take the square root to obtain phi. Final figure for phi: 2.7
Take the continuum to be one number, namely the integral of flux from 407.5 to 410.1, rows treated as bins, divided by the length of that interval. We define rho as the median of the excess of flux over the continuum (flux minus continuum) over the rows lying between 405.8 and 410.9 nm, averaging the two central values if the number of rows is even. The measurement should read -1.3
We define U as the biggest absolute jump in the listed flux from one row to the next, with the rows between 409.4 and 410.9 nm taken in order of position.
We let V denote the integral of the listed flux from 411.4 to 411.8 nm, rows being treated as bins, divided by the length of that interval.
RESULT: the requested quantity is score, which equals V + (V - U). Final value 40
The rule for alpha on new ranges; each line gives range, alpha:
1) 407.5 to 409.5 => 19.0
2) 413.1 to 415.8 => 16.6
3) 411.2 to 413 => 19.6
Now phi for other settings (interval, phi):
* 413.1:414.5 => 3.2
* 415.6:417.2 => 1.5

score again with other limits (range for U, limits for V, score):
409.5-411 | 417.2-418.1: 32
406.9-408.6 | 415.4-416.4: 30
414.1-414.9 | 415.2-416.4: 31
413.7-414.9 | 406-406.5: 21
